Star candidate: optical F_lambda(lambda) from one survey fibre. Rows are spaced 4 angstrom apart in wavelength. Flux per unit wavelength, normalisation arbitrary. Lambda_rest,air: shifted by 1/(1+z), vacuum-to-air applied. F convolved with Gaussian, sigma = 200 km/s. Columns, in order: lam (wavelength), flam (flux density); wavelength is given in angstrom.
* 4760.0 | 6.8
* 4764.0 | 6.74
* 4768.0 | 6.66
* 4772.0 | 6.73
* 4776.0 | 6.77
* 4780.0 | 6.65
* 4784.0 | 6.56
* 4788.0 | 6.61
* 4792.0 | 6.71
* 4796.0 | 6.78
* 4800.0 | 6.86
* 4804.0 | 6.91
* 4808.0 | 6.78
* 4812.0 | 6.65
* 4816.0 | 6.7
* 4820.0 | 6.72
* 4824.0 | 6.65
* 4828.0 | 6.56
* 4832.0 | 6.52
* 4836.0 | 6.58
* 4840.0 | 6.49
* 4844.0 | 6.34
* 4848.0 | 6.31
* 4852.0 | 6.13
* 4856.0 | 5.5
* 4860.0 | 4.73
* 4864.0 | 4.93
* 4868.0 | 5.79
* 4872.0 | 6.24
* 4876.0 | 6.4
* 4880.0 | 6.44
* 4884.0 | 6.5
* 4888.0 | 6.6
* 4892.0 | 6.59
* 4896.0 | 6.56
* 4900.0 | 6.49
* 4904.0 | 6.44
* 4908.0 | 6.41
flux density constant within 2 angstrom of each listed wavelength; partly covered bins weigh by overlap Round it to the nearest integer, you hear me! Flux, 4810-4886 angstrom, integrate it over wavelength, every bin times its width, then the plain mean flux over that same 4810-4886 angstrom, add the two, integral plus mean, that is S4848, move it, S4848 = 479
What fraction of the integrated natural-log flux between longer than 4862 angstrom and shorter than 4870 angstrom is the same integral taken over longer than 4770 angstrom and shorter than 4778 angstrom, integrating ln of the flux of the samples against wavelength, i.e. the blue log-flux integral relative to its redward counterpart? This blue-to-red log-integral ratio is 1.14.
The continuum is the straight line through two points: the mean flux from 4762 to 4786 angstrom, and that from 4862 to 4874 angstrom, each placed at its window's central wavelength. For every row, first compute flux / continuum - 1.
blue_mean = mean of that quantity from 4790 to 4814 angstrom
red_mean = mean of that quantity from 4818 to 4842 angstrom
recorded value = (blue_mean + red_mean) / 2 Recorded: 0.074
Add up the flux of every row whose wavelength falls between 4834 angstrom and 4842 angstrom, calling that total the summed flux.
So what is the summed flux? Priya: 13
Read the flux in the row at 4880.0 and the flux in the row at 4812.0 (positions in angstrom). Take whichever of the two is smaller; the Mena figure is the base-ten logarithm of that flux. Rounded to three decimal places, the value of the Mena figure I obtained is 0.809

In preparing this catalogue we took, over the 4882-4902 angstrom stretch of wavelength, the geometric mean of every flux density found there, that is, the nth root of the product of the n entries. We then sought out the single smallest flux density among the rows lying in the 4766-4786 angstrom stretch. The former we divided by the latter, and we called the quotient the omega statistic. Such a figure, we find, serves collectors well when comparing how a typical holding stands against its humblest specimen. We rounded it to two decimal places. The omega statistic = 1.00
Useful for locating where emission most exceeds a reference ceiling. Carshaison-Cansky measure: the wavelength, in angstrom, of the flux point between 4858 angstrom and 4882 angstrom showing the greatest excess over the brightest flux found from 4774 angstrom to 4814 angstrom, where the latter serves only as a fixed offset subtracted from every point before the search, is 4880.0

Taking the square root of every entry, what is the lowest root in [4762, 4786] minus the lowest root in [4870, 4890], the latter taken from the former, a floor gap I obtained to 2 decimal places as 0.06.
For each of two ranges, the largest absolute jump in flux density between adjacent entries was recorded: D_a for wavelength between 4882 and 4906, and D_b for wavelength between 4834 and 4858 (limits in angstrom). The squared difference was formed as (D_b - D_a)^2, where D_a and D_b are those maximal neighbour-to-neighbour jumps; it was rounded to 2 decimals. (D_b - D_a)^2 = 0.28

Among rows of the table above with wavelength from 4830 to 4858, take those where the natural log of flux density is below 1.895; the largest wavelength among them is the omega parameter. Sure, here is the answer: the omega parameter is 4856.0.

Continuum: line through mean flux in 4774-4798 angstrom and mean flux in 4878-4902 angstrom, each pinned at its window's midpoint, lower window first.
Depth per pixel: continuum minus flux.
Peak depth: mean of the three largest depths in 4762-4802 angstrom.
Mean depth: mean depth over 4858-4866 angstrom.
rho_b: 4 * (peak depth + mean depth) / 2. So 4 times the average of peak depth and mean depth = 3.6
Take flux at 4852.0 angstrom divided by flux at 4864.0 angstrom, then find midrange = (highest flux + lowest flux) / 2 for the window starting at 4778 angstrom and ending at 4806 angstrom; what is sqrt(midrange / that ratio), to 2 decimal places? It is 2.33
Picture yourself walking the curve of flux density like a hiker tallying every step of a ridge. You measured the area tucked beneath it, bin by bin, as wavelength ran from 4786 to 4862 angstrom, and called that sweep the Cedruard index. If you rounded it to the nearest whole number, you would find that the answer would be 490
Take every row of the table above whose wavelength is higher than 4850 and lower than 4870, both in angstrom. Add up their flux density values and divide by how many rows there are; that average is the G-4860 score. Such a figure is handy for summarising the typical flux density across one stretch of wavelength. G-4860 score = 5.42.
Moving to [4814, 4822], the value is 6.71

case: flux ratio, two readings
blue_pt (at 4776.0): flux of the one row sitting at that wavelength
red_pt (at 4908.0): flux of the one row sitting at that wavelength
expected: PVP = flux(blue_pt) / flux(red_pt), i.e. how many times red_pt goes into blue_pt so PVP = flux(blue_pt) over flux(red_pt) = 1.06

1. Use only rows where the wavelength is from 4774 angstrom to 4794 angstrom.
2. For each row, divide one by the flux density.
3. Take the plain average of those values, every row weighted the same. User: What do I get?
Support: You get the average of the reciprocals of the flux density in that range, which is 0.1502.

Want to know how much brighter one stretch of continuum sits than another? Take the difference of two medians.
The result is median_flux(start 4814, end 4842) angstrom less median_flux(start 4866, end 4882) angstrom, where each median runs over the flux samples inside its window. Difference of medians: 0.3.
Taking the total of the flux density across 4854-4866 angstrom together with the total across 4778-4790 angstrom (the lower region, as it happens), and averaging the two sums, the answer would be 17.5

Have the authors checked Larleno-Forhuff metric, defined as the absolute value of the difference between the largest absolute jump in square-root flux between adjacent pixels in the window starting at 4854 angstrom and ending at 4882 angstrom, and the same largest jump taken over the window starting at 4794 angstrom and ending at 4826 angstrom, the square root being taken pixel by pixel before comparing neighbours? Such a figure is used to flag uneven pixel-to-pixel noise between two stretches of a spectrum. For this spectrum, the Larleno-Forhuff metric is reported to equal 0.16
